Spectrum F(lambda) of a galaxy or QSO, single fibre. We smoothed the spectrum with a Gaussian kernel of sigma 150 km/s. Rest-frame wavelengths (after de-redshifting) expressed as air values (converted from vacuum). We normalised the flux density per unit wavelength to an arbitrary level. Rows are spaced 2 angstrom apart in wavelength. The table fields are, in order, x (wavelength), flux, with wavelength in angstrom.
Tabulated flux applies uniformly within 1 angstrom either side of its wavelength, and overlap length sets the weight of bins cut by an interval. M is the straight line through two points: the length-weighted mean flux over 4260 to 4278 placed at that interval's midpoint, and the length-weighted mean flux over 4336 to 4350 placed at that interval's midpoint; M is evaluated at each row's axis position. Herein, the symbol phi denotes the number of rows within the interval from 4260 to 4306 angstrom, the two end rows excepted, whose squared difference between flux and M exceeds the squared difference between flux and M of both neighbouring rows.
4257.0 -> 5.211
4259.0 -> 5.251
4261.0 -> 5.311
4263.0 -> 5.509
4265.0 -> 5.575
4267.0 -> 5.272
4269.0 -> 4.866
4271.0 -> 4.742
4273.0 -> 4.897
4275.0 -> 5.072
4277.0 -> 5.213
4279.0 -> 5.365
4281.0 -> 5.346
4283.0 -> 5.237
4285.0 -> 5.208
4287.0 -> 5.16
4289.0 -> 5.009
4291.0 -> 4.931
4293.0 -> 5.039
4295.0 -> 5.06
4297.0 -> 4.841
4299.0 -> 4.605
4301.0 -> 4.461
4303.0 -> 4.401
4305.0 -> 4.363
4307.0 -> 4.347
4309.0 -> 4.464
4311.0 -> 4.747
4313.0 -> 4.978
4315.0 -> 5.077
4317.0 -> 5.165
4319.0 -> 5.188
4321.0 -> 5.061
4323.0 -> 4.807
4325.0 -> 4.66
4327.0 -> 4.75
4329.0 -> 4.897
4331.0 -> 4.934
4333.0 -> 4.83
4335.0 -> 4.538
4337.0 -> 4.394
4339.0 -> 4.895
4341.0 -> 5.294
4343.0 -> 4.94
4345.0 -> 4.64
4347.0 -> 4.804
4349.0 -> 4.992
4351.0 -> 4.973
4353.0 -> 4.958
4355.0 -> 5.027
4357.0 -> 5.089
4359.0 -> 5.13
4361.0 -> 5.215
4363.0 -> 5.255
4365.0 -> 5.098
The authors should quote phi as 4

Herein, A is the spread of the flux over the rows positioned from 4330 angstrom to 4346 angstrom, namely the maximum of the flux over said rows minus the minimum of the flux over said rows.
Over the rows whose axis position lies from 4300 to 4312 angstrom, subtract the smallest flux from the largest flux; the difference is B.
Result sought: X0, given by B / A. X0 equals 0.4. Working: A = 0.90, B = 0.40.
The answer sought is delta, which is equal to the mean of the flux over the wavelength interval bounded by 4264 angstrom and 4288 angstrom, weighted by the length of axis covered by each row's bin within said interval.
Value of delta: 5.16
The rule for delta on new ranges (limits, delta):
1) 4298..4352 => 4.79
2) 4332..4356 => 4.86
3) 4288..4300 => 4.91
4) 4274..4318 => 4.91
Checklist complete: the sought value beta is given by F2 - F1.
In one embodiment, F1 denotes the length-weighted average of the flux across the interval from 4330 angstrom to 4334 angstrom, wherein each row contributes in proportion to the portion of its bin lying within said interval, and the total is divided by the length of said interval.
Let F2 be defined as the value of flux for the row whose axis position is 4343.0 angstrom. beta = 0.06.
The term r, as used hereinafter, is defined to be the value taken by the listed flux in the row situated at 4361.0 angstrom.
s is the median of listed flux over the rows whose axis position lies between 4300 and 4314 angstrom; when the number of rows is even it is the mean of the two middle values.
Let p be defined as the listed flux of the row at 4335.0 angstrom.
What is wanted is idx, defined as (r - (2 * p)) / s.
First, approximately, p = 4.538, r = 5.215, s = 4.46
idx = -0.87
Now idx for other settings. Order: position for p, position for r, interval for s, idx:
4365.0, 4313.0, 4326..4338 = -1.09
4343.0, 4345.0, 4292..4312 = -1.16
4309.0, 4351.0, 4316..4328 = -0.80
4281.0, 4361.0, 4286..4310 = -1.16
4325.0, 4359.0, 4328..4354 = -0.86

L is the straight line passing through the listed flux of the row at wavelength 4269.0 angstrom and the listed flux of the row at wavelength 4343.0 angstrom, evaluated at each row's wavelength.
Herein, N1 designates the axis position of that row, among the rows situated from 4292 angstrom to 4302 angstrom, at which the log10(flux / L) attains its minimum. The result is 4301.0 angstrom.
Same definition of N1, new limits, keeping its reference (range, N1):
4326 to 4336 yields 4335.0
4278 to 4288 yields 4287.0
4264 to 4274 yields 4271.0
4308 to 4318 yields 4309.0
